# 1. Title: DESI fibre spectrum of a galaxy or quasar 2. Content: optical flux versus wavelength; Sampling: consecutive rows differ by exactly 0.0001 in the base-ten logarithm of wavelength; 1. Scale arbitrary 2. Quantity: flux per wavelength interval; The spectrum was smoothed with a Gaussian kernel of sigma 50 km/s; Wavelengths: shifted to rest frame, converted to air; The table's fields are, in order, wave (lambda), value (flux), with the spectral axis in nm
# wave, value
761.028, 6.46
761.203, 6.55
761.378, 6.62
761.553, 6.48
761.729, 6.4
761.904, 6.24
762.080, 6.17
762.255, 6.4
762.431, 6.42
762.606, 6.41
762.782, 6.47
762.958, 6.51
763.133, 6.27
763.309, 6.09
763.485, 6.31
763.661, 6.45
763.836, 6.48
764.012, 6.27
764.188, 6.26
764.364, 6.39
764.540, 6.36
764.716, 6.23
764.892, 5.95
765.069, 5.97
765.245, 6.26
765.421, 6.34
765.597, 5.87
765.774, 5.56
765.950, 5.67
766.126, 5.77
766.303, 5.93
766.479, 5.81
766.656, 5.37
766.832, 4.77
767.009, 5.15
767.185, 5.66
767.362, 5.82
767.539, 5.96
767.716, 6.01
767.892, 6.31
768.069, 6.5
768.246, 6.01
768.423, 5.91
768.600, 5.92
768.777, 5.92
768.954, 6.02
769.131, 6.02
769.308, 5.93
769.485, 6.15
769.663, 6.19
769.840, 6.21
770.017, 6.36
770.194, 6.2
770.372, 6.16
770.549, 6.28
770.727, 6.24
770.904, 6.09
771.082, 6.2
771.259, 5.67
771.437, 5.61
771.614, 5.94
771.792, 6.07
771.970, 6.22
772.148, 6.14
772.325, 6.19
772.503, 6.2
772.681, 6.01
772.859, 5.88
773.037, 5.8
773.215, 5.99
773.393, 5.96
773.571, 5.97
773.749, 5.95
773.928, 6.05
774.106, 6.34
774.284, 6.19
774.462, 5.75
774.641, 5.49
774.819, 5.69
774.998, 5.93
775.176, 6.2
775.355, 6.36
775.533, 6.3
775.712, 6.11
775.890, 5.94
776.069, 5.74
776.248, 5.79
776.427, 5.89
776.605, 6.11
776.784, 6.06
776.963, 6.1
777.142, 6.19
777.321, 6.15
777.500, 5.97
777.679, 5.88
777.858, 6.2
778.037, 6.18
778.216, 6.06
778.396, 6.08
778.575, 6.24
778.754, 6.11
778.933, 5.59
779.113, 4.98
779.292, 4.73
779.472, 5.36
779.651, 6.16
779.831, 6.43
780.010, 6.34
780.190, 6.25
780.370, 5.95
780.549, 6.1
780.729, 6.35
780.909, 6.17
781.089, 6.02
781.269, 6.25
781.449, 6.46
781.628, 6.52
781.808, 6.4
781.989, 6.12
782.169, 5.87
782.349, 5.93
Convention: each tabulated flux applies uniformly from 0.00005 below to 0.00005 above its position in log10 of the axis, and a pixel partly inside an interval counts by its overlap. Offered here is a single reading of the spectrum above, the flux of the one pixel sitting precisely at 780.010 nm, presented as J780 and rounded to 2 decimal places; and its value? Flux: 6.34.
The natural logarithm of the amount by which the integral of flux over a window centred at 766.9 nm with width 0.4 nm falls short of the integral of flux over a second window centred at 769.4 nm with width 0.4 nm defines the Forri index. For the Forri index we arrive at -0.9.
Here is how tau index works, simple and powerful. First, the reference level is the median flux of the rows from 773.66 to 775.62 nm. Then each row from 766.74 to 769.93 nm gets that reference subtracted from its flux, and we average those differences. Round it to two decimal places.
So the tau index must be -0.14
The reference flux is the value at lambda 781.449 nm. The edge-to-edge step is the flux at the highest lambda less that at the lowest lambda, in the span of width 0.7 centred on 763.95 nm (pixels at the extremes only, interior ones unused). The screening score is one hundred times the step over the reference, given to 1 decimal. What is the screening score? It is -2.9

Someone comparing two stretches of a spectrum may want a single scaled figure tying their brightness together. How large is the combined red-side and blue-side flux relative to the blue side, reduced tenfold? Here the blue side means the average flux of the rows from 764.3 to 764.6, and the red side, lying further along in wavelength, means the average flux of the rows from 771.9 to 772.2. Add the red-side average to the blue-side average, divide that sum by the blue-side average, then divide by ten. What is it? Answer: 0.197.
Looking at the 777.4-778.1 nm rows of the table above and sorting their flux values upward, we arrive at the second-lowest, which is 5.97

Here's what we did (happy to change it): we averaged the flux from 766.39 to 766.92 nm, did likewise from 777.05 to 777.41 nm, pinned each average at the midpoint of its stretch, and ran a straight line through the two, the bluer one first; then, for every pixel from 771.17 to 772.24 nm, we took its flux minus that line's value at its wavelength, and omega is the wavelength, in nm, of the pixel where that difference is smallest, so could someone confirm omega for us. 771.437 nm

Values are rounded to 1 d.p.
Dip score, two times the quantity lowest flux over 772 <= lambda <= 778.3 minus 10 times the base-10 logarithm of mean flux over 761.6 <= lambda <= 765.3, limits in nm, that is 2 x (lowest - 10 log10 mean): -5.0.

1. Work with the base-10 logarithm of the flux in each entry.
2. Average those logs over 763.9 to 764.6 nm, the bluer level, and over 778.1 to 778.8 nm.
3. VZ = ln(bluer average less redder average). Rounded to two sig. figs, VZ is -4.3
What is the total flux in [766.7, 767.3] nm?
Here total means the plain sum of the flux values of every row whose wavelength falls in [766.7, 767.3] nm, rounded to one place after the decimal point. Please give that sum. 15.6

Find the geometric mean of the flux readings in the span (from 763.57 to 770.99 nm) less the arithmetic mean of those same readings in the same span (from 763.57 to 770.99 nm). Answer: -0.011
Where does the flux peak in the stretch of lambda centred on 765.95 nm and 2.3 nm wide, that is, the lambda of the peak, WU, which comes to 765.421 nm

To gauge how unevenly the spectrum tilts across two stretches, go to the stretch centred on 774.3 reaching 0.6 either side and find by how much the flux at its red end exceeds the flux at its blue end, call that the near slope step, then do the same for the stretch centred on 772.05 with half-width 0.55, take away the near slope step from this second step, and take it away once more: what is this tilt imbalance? 0.8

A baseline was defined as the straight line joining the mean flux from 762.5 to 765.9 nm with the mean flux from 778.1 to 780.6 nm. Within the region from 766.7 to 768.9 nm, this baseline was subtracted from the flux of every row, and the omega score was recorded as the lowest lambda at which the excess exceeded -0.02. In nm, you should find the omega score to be 767.892 nm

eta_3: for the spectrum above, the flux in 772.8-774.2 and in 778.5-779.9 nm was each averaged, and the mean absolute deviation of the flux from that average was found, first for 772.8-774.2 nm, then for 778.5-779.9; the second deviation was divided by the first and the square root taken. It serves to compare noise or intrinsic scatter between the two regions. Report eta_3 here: 2.30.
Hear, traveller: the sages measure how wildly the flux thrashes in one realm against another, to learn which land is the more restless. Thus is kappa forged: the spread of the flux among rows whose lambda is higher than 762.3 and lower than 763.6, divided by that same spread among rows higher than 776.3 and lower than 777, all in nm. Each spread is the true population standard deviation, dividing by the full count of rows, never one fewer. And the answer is 1.5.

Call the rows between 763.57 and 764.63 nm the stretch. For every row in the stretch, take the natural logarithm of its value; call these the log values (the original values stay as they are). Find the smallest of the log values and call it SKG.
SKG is 1.83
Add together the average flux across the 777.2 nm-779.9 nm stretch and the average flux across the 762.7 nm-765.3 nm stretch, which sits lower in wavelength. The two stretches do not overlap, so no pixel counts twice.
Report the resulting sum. 12.16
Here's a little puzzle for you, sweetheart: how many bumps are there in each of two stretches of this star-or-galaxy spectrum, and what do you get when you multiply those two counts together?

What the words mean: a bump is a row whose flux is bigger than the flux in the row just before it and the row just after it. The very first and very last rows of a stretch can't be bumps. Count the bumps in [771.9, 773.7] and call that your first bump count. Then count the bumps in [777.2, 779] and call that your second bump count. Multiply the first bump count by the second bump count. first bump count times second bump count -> 4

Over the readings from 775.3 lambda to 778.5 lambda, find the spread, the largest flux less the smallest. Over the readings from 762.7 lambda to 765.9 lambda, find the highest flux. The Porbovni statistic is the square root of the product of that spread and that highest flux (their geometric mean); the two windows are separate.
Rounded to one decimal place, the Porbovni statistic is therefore 2.0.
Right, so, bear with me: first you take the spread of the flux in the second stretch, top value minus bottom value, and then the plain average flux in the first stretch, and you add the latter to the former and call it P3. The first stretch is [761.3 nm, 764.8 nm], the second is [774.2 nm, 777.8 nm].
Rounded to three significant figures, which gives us 7.23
